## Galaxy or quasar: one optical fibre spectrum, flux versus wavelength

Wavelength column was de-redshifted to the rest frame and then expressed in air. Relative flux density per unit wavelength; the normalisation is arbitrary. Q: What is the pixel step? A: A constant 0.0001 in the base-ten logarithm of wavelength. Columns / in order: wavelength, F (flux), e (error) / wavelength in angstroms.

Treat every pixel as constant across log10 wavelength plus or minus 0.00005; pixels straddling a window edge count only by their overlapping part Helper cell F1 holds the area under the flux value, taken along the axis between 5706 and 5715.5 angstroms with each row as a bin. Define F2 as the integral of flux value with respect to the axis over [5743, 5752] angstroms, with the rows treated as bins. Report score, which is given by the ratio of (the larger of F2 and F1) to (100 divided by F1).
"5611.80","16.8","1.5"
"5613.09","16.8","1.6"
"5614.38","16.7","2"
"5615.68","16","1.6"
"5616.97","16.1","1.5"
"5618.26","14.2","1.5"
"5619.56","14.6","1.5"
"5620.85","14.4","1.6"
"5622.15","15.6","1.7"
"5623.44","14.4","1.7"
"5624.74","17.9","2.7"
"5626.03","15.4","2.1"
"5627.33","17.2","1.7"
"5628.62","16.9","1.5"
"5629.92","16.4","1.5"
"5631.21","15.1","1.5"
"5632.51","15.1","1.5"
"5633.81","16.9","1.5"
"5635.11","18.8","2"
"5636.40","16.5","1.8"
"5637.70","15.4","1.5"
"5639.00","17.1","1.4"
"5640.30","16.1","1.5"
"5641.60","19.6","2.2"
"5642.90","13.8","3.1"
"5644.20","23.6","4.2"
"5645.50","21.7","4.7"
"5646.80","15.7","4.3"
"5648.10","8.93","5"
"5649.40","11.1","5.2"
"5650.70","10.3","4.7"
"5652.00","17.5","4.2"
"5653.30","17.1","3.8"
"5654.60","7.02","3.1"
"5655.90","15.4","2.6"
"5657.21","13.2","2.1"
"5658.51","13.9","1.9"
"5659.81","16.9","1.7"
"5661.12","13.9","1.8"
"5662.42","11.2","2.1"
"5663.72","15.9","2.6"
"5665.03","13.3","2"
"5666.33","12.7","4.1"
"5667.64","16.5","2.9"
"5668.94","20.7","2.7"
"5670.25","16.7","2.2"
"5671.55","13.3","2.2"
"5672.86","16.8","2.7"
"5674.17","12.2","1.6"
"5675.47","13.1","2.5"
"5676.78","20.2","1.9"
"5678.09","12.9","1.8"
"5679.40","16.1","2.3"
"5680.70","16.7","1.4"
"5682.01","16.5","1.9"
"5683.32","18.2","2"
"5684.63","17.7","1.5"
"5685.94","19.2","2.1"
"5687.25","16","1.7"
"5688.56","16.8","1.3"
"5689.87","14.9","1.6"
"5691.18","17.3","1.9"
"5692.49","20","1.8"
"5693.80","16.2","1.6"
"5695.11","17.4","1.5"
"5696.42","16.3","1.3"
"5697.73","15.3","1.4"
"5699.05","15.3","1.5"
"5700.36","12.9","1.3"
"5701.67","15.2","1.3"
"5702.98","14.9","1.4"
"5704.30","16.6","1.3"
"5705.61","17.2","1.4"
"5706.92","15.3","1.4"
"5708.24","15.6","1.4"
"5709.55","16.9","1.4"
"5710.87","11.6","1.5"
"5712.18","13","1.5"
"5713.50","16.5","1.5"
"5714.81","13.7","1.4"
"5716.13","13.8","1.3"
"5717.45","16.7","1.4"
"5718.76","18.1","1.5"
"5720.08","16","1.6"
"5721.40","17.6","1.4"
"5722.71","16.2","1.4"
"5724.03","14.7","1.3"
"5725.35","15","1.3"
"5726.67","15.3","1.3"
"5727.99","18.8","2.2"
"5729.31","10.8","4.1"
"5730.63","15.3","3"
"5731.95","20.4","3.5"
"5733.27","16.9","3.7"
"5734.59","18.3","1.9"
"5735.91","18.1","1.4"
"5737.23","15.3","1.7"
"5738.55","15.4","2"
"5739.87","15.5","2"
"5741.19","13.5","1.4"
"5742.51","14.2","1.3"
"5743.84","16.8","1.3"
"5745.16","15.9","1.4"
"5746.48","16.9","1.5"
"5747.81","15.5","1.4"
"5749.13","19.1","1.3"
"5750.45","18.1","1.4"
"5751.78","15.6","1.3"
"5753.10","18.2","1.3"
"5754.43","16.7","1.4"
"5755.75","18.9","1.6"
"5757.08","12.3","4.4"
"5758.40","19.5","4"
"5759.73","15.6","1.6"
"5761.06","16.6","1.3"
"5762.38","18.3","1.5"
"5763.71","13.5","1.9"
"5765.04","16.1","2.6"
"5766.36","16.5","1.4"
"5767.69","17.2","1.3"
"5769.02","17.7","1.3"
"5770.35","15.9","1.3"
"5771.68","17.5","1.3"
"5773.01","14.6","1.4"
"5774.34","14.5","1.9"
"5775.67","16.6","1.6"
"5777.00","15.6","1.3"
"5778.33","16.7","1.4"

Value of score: 212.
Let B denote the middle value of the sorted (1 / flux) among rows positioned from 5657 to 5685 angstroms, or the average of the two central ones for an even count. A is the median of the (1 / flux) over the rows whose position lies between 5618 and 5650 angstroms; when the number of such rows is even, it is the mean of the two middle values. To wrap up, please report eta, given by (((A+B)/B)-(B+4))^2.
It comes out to 4.2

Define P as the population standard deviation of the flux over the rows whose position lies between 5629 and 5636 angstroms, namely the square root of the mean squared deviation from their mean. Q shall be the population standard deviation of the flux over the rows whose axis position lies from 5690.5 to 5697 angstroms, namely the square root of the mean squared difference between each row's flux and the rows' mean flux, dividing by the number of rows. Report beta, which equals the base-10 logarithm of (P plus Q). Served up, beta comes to 0.44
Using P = 1.37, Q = 1.4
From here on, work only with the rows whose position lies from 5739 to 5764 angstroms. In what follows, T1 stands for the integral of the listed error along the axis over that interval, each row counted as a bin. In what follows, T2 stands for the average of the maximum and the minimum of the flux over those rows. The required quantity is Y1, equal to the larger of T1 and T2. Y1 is 44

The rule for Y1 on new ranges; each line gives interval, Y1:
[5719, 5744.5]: 51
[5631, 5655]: 73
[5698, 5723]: 35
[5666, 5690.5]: 51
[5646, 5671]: 78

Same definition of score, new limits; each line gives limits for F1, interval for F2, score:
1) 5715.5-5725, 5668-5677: 235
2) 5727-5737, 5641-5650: 283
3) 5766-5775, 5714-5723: 214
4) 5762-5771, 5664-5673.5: 220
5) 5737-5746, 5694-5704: 212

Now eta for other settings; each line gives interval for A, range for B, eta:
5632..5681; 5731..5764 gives 4.0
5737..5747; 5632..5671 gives 4.2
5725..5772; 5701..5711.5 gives 4.5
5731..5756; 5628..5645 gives 4.3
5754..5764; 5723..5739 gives 4.6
